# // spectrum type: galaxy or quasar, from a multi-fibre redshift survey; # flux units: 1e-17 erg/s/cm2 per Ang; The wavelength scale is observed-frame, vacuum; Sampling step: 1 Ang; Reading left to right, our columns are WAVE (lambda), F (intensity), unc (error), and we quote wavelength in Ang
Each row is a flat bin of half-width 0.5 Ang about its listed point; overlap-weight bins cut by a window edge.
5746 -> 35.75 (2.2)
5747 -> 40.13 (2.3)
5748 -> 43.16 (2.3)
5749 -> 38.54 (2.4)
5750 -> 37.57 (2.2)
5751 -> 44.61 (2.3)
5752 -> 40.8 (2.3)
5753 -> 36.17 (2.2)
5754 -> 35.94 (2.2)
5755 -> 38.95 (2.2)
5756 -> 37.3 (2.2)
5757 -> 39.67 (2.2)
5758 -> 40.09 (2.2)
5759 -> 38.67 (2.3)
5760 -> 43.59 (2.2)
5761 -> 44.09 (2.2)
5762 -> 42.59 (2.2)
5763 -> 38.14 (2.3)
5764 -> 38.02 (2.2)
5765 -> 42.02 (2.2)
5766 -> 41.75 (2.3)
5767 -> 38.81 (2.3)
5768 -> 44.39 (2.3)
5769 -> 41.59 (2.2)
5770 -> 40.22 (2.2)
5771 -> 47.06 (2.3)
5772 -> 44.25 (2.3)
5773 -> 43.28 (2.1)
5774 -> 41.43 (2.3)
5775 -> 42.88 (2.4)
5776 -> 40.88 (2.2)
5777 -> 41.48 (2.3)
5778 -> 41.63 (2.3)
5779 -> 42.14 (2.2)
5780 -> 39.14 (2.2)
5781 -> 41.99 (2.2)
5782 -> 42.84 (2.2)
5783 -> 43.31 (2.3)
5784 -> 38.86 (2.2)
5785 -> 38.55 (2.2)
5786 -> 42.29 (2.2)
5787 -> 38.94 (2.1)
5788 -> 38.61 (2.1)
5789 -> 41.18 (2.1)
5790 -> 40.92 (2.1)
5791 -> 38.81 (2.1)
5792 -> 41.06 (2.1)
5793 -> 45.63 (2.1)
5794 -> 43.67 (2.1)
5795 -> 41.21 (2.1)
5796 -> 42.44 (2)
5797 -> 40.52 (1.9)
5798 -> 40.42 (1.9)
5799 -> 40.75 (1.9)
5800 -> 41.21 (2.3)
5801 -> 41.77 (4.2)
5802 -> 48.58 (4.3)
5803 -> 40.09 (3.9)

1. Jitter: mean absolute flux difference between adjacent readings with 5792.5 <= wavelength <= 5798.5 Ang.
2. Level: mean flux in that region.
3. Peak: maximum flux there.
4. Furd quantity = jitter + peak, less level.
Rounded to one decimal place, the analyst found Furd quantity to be 4.8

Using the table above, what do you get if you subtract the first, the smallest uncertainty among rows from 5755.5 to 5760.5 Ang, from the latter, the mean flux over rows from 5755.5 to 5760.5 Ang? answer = 37.7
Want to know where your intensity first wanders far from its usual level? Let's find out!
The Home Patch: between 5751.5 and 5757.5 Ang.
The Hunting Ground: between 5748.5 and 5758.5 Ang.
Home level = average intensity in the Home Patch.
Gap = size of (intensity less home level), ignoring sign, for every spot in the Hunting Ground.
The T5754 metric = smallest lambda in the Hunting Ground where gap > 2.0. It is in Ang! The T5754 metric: 5751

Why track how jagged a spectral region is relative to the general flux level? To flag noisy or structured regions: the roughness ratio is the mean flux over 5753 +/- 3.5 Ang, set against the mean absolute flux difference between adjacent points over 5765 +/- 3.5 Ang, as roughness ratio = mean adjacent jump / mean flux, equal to 0.07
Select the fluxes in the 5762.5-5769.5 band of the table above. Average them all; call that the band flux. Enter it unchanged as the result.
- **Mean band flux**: 40.7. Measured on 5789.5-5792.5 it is 40.3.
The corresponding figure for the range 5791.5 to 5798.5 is 42.1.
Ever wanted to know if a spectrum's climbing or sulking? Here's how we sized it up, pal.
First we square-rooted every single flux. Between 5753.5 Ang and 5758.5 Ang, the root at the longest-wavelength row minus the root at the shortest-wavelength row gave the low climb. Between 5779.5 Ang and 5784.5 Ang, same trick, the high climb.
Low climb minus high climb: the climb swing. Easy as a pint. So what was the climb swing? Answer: 0.4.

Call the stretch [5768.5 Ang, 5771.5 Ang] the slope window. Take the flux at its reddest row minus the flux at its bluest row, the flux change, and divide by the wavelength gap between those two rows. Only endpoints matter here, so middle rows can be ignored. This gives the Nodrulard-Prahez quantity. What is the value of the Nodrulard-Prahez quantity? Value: 2.7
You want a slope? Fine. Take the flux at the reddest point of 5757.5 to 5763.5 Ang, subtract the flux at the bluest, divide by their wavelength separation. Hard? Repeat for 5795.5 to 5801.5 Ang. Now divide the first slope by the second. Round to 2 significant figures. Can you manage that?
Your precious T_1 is 2.9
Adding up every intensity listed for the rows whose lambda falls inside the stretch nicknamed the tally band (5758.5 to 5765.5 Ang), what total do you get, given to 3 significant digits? 287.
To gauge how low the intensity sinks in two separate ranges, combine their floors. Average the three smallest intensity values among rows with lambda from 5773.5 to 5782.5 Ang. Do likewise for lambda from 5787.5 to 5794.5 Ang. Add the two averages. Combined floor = 79.9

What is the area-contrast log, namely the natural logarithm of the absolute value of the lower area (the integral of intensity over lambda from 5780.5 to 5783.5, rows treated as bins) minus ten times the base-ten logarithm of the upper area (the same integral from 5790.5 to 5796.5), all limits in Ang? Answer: 4.6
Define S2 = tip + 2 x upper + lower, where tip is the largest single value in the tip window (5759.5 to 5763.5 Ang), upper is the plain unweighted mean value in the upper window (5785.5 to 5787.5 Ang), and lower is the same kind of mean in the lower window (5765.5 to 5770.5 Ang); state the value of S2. 167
